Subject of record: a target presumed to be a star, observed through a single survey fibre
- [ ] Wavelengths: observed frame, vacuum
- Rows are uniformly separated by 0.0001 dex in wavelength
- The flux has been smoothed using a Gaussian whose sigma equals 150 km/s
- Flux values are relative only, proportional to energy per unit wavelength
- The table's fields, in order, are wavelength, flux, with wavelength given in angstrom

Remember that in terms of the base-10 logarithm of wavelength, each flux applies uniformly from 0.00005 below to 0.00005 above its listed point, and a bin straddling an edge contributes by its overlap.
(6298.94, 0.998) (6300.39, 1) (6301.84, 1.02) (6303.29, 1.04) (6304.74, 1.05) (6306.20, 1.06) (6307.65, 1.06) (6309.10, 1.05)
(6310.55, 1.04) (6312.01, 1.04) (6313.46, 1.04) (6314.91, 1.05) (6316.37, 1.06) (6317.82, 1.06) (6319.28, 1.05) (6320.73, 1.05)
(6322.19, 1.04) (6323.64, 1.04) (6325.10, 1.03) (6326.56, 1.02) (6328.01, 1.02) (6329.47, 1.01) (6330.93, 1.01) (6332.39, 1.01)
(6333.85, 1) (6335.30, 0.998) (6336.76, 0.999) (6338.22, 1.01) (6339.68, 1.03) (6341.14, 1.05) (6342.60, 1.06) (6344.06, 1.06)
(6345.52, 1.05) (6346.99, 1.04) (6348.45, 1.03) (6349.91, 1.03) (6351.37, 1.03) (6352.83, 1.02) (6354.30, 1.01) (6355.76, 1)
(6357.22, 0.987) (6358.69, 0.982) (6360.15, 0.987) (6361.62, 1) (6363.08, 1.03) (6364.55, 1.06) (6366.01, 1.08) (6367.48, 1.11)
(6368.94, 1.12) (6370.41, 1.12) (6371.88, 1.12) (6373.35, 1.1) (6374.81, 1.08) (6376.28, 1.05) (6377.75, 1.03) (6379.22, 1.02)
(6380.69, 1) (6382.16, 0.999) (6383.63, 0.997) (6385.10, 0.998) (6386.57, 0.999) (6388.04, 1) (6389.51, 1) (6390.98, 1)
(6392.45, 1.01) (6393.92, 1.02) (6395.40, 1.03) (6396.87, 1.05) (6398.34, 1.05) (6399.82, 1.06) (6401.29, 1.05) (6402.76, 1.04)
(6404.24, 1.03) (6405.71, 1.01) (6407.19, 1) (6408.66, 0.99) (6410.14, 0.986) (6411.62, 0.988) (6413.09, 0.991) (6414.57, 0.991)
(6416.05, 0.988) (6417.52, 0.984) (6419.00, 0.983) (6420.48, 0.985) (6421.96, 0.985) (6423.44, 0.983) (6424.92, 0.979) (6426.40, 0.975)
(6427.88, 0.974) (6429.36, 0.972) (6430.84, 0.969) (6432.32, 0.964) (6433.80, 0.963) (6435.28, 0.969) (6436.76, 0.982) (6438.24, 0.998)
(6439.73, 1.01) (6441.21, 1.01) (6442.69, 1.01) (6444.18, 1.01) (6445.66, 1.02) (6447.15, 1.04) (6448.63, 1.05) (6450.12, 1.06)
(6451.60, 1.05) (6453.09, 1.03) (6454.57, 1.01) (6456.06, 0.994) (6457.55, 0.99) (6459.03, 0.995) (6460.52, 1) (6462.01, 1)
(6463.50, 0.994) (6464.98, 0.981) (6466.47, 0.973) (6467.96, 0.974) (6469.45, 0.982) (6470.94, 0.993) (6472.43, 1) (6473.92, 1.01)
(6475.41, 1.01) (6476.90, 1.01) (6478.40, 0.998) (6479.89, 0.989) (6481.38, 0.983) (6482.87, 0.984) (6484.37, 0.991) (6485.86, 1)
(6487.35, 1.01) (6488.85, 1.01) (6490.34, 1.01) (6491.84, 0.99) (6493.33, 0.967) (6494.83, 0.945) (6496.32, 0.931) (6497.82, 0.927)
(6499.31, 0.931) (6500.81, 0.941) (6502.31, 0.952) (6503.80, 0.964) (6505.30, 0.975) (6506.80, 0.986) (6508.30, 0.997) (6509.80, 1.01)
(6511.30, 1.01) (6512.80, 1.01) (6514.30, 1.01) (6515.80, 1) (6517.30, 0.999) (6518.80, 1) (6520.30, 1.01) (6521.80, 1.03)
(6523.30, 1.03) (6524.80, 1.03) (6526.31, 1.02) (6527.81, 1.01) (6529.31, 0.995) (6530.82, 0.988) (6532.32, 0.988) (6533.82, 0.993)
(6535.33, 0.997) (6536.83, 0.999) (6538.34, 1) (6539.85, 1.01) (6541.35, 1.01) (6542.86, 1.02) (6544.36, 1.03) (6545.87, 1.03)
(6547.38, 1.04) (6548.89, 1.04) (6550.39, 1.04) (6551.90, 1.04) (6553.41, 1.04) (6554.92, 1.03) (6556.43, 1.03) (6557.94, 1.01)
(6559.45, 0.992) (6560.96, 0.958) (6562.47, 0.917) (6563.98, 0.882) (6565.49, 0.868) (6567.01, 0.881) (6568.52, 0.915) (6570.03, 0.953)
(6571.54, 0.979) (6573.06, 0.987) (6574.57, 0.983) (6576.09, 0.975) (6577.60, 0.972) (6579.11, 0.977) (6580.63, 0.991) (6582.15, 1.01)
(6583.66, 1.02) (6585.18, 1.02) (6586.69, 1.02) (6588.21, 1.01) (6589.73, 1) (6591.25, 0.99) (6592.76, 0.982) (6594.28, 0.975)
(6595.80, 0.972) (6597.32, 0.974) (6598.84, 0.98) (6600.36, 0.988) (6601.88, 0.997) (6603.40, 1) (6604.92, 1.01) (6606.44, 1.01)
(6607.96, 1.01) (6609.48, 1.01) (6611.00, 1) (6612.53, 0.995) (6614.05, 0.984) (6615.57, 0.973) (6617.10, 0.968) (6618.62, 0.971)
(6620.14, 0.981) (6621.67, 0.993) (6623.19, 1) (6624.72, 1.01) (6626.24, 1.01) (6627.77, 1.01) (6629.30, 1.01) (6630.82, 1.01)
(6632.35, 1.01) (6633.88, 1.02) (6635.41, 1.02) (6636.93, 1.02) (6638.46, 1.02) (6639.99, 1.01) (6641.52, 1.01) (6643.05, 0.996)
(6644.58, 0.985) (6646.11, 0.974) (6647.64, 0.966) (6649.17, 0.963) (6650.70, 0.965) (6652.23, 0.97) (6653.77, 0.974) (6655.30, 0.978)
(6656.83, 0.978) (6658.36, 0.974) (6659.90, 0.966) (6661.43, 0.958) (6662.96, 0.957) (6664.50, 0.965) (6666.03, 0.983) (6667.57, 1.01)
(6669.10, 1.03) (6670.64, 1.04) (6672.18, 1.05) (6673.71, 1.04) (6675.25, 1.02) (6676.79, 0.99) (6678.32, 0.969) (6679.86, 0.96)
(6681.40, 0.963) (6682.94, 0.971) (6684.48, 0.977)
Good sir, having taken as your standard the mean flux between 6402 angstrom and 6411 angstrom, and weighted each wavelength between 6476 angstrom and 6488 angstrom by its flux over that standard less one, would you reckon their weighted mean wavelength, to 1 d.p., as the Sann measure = 6482.0 angstrom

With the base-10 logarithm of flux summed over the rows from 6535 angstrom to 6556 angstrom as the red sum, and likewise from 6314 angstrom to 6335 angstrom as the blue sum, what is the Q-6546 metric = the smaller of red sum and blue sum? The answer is 0.14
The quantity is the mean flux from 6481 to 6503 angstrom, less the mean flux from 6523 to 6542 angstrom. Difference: -0.034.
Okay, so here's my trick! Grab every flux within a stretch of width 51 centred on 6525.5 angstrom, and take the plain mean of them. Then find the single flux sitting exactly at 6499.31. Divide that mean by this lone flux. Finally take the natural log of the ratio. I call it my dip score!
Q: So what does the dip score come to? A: 0.08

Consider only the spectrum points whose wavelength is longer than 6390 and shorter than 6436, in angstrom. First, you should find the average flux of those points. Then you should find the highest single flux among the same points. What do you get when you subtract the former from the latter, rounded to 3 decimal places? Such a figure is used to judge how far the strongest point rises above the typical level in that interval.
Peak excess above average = 0.061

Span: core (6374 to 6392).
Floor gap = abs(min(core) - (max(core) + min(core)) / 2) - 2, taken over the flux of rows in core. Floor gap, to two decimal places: -1.96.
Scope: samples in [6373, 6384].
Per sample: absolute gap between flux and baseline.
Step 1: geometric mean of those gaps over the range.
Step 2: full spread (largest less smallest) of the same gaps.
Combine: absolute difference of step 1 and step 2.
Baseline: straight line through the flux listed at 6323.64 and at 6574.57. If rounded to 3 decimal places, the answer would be 0.049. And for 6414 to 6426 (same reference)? 0.024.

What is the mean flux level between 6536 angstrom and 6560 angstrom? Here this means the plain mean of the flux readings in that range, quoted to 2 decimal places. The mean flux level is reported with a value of 1.02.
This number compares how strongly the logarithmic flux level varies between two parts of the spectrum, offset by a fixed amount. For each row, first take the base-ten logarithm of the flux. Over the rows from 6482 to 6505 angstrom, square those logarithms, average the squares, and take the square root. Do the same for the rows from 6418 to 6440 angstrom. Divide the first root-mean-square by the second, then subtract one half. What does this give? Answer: 1.3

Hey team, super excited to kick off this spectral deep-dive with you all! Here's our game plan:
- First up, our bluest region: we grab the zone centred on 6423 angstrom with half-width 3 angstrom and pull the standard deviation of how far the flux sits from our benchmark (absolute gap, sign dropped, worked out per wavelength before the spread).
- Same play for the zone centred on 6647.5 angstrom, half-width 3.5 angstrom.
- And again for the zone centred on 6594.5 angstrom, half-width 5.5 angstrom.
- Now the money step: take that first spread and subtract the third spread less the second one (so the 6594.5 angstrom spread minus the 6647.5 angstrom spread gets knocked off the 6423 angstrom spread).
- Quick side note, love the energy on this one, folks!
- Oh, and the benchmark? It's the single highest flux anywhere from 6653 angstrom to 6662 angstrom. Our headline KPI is 0.000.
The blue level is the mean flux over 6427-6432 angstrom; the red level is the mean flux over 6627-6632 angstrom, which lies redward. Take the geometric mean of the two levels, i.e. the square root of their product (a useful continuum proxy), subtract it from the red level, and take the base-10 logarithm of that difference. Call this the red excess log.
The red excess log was -1.7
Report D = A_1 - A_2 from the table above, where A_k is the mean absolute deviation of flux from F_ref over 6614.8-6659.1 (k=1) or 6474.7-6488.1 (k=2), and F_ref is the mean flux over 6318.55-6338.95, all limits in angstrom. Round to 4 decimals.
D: 0.0052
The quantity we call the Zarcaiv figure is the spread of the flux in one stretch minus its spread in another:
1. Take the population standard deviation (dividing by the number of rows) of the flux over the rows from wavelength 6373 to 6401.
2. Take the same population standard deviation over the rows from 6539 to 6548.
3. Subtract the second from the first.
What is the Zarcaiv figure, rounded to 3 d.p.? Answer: 0.019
